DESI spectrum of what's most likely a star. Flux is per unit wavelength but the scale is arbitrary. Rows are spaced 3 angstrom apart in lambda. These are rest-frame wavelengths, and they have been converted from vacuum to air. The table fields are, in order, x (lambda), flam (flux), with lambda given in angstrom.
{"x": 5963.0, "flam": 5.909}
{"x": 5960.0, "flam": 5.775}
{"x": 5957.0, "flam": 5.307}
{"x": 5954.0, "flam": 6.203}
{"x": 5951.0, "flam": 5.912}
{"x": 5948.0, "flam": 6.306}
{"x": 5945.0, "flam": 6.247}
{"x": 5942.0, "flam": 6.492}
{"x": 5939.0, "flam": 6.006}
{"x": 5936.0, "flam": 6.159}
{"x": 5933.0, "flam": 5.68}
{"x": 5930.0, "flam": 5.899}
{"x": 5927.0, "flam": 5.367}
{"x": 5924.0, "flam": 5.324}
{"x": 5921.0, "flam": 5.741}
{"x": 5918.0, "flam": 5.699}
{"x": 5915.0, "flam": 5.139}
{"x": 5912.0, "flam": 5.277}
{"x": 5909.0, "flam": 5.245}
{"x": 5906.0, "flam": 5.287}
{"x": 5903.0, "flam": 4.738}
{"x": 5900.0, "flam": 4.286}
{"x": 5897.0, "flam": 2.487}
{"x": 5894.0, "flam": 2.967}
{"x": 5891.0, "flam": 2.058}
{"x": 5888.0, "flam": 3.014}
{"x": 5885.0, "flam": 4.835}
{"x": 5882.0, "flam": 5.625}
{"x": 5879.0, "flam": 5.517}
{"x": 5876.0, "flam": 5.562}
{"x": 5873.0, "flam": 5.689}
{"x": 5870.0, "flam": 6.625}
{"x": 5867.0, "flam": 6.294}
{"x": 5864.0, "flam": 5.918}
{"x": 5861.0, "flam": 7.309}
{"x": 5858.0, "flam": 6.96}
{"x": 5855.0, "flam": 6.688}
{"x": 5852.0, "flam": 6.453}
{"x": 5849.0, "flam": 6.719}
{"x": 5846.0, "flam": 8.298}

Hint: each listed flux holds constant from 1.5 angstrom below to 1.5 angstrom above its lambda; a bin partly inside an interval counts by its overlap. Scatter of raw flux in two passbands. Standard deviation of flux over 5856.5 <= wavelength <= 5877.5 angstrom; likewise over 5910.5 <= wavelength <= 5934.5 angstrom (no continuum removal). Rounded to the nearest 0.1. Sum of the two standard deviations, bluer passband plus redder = 0.9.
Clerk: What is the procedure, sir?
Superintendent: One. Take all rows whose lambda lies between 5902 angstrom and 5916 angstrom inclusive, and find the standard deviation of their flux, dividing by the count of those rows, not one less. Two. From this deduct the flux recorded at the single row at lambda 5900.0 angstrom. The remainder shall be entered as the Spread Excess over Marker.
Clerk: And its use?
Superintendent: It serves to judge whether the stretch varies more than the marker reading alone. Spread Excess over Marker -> -4.1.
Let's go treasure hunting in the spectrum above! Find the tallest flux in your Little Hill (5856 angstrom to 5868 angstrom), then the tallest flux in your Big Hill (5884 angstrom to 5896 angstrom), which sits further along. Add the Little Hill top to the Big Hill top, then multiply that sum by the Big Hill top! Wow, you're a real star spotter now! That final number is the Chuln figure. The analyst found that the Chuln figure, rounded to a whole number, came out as 59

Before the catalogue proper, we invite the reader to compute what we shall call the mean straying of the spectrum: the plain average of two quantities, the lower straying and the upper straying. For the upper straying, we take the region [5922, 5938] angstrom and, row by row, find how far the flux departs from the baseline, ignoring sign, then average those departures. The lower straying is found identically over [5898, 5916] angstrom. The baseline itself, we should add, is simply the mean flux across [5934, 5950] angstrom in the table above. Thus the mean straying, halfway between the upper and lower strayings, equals 0.9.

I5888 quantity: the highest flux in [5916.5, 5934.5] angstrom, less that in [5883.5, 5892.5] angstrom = 1.1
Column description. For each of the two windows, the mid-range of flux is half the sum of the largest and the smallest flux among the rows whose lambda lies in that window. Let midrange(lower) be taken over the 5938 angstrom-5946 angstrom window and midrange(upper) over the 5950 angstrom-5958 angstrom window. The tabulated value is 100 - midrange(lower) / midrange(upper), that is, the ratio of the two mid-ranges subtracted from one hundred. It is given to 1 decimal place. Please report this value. 98.9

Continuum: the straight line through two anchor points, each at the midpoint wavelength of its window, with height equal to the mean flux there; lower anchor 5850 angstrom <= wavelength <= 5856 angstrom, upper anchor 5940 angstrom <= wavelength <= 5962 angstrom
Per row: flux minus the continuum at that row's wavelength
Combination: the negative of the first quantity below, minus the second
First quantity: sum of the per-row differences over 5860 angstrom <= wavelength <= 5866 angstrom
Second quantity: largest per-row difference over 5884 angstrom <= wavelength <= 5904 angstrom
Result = 1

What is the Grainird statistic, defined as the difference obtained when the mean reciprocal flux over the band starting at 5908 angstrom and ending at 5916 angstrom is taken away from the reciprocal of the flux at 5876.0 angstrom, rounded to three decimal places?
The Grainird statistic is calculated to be -0.012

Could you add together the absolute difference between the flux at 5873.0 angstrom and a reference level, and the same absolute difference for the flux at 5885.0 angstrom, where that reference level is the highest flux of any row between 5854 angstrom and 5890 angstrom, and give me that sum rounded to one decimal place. 4.1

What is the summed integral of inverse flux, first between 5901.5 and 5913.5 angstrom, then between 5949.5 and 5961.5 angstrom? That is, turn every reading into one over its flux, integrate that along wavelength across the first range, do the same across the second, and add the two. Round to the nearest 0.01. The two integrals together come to 4.42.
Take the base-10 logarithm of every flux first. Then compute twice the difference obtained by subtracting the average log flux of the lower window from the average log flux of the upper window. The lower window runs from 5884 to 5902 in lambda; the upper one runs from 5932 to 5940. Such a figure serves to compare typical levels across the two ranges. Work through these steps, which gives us 0.56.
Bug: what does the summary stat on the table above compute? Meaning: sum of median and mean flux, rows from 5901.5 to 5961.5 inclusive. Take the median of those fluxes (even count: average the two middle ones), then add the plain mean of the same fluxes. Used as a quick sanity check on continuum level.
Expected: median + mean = 11.4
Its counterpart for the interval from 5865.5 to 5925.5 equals 10.2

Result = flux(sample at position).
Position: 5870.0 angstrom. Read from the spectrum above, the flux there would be 6.625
